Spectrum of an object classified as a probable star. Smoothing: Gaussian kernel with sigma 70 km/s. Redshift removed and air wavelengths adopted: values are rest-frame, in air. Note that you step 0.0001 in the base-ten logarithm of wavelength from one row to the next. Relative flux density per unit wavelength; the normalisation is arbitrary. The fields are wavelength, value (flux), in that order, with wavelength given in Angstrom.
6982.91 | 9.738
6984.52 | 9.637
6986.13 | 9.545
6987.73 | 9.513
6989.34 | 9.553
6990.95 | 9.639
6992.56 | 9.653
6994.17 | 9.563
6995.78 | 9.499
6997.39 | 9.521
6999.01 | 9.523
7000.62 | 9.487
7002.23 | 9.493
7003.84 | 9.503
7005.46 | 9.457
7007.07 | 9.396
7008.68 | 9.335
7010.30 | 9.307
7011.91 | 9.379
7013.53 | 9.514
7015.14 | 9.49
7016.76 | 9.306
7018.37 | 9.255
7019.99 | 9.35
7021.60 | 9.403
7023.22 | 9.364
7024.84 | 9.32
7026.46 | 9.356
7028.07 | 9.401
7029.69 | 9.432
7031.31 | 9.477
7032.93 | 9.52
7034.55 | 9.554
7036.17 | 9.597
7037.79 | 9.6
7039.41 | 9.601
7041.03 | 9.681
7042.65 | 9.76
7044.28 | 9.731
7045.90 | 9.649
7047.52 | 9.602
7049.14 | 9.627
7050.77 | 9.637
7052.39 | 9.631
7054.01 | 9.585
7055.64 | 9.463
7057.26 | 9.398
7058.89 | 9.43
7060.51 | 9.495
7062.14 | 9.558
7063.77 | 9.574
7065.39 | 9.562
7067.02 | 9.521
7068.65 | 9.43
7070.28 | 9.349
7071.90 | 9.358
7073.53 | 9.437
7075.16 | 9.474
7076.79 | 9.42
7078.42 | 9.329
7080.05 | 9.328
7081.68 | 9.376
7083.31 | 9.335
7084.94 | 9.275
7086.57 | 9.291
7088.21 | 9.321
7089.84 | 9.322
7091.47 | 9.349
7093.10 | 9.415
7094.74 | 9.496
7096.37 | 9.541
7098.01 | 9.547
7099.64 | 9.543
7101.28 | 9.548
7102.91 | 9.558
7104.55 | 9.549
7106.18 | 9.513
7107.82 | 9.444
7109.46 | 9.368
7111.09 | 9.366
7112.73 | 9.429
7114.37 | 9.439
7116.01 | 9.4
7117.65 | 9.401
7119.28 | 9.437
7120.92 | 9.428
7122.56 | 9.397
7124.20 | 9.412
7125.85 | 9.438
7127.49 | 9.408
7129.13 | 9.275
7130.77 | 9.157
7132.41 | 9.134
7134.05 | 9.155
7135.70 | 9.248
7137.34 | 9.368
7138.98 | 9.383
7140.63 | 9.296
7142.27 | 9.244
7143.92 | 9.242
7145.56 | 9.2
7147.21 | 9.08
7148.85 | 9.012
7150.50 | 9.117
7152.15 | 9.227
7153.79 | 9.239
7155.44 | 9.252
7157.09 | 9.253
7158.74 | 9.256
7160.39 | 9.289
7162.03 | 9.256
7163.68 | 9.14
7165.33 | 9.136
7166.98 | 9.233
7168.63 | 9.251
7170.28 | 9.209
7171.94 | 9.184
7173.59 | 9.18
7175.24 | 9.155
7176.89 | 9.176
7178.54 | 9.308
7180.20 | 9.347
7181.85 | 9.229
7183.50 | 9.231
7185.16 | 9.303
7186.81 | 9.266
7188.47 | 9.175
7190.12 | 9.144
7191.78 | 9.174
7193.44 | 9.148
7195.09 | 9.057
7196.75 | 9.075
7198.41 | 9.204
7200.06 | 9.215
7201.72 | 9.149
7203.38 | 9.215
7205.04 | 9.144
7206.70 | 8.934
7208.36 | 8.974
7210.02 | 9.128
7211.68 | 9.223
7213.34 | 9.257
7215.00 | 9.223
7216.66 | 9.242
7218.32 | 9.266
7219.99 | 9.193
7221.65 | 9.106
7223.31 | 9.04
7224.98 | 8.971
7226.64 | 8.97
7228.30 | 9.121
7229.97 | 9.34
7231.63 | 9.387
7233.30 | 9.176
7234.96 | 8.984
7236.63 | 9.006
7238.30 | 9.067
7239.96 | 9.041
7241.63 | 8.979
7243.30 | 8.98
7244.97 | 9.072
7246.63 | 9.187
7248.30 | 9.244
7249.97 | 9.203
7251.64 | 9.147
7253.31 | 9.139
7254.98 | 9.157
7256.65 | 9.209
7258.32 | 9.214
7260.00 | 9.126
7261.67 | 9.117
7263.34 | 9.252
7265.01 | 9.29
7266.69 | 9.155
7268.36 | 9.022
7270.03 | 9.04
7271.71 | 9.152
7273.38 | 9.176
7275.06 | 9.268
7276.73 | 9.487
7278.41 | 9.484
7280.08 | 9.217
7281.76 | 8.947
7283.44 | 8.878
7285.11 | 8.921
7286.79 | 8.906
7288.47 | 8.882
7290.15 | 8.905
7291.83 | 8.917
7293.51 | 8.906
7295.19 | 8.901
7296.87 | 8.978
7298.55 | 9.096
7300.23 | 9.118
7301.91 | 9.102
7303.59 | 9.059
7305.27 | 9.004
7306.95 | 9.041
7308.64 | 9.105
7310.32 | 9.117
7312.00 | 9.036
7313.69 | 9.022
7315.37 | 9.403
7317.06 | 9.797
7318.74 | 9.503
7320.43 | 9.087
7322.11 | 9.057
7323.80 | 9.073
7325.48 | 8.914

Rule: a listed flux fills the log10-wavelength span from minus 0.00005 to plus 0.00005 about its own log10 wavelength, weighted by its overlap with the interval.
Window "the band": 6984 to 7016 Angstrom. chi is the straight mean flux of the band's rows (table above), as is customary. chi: 9.50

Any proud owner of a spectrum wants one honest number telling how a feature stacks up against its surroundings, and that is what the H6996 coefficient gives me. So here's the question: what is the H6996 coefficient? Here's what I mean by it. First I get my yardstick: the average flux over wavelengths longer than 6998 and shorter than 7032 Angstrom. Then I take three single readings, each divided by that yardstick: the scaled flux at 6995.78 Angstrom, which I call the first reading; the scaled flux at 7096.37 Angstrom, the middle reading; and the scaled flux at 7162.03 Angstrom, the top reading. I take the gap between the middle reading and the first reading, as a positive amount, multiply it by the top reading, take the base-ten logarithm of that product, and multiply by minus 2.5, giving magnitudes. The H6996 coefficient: 5.9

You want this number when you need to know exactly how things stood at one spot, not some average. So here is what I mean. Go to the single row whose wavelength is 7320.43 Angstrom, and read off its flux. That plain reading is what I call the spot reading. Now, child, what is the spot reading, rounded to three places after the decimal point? 9.087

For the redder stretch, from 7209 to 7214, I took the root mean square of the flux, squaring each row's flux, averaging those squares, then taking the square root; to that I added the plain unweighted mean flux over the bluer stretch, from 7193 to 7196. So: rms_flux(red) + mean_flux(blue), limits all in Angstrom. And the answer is 18.3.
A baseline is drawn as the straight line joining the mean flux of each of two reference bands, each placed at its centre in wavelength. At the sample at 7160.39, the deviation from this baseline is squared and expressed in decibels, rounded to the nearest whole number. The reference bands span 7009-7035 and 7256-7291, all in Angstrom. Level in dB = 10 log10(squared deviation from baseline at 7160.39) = -28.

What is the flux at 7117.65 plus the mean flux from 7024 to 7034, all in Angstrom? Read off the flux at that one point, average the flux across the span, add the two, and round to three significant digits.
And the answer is 18.8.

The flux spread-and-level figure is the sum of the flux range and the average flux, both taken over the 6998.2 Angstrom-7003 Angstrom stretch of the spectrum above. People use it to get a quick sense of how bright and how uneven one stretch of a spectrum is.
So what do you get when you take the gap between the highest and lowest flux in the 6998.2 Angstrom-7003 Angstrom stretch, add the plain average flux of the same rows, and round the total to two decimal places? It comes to 9.54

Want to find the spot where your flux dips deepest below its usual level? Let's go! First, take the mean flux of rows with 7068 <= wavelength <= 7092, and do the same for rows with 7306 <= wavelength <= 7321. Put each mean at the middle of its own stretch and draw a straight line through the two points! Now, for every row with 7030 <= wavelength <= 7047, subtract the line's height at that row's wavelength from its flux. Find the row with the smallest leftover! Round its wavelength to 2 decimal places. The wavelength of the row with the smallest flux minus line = 7031.31 Angstrom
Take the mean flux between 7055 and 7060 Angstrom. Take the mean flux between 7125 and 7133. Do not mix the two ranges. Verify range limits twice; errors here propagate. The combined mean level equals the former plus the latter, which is 18.7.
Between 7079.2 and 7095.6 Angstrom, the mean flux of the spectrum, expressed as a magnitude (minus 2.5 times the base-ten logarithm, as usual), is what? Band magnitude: -2.43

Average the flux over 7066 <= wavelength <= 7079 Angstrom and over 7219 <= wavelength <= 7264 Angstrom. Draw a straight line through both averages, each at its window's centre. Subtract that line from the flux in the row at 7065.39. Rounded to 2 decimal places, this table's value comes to 0.13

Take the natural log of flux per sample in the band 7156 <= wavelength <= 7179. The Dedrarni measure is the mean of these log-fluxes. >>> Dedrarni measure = 2.221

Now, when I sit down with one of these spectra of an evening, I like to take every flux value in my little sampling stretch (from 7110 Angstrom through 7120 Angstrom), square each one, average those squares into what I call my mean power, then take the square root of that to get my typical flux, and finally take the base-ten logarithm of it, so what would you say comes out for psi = 0.974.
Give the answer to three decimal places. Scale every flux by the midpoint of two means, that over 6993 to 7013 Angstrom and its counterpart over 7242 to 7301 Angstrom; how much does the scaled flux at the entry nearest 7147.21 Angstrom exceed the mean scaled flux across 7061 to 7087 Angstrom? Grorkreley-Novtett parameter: -0.036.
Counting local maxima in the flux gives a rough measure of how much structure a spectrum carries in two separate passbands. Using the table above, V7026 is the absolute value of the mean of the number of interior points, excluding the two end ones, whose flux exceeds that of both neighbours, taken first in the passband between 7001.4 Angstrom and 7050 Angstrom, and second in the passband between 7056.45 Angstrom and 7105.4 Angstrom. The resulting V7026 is 4.5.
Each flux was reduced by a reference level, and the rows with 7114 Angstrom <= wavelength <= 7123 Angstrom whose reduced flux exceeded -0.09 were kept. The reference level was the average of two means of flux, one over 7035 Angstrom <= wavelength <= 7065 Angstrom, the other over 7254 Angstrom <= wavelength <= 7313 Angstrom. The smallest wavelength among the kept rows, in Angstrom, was 7114.37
